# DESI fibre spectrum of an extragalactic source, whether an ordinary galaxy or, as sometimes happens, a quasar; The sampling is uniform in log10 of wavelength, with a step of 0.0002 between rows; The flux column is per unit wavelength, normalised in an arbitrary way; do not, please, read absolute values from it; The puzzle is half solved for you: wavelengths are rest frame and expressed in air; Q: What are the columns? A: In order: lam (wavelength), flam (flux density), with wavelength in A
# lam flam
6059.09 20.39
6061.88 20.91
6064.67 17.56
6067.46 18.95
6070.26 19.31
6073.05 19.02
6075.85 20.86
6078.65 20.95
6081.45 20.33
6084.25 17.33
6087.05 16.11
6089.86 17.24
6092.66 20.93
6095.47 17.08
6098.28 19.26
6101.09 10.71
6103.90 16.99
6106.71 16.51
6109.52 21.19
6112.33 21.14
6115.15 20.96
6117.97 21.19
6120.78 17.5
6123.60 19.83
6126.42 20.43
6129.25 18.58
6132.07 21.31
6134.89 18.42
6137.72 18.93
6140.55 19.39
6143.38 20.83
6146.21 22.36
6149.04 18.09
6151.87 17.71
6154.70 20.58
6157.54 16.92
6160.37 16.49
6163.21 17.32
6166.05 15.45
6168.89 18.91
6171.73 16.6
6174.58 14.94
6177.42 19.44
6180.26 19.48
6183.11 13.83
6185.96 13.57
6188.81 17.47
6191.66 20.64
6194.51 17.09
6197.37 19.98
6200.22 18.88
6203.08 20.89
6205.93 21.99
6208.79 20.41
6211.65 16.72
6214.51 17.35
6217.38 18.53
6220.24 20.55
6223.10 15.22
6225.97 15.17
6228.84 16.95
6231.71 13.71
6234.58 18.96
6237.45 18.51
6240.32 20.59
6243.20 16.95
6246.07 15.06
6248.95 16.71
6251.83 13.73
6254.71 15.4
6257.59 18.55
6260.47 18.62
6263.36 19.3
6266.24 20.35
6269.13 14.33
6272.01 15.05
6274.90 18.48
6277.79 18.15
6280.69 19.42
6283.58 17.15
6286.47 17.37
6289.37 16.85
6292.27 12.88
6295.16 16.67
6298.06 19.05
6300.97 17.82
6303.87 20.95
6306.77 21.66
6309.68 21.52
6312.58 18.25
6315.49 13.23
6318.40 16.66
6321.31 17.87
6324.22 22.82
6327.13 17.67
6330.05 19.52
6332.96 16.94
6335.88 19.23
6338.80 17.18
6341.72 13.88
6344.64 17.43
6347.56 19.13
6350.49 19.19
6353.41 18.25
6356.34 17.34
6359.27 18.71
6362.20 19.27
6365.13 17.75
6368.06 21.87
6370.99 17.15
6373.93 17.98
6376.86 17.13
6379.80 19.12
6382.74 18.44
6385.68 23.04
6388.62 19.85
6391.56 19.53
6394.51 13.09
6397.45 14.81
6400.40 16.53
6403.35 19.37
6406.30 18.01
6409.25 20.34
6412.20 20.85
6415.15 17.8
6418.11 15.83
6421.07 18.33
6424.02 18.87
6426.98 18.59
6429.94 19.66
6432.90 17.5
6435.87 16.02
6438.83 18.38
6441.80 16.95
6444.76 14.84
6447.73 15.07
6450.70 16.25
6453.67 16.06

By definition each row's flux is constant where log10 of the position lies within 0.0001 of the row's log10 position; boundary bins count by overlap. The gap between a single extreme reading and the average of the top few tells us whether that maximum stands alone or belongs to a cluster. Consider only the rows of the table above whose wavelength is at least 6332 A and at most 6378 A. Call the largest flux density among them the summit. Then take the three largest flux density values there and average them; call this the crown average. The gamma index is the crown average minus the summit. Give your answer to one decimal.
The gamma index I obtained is -1.7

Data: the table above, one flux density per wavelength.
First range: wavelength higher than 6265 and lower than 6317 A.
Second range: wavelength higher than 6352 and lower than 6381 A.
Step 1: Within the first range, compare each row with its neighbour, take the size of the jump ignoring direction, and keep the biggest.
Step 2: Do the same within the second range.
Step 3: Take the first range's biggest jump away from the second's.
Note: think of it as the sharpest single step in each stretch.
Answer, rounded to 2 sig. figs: -1.3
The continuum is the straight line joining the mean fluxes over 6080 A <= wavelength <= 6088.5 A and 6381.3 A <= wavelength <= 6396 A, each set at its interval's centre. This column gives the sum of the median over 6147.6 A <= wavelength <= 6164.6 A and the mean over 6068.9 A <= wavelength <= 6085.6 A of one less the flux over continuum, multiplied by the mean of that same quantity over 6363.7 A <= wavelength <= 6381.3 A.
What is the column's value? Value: -0.001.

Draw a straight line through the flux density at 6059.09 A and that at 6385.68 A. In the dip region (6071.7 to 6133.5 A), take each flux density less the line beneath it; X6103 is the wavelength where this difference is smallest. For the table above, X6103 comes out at 6101.09 A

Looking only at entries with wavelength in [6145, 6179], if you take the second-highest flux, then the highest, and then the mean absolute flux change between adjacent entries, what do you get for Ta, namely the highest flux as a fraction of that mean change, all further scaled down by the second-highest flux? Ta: 0.455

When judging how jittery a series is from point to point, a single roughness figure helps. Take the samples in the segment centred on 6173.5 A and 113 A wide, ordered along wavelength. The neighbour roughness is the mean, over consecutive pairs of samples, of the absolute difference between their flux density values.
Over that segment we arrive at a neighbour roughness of 2.16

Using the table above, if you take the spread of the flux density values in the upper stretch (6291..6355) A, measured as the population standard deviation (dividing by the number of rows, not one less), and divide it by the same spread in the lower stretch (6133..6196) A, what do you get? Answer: 1.12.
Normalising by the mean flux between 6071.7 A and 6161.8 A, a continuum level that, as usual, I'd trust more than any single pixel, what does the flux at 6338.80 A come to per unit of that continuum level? 0.91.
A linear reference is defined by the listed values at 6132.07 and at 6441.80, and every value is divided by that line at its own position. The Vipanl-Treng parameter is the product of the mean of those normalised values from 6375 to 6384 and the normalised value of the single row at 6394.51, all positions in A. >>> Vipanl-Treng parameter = 0.76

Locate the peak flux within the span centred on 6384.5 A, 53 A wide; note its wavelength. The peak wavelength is 6385.68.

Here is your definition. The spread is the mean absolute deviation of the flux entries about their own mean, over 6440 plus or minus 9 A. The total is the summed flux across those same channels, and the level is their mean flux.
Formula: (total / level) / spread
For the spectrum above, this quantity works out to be 5.2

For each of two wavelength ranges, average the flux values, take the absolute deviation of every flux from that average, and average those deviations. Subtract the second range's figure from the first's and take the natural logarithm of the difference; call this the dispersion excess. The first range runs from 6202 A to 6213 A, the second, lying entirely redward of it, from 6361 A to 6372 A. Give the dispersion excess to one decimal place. -2.5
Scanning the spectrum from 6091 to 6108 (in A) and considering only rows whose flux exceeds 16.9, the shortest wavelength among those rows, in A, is 6092.66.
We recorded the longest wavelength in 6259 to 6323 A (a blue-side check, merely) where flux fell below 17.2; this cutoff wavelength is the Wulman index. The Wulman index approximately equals 6318.40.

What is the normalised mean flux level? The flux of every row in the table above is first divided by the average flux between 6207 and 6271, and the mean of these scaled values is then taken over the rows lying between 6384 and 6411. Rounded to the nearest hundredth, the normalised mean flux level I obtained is 1.05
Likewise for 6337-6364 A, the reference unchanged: 1.03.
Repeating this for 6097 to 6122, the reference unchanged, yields 1.06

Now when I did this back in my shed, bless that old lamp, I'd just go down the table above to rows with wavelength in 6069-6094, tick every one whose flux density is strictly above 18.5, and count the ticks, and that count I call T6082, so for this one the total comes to 6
